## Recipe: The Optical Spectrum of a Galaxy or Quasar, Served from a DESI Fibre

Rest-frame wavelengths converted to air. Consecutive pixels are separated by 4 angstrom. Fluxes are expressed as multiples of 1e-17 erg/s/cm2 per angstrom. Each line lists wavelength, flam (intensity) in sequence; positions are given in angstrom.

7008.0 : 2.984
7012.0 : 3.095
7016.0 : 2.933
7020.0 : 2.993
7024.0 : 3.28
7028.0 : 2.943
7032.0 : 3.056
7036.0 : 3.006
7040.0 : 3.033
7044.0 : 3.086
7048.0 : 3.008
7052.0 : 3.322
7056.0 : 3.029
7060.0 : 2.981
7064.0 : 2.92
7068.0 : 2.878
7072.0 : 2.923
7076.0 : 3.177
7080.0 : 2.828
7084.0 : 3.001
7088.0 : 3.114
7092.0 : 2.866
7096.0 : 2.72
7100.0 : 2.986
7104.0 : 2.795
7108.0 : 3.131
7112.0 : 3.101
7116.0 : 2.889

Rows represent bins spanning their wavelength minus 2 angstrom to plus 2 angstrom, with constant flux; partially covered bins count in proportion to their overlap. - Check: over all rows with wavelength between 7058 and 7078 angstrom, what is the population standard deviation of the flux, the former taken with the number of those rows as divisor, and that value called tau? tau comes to 0.106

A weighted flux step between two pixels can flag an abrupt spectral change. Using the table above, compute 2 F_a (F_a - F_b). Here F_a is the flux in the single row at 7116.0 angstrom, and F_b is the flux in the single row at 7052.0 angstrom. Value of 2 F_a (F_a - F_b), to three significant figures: -2.50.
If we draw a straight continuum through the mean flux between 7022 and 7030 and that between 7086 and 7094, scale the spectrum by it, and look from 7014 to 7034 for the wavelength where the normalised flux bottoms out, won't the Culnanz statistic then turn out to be 7016.0 angstrom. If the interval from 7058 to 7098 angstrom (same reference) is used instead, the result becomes 7096.0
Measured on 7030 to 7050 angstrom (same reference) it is 7036.0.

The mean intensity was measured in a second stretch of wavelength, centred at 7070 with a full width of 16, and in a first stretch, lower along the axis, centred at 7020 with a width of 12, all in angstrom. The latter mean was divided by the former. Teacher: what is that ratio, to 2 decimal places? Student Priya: 1.03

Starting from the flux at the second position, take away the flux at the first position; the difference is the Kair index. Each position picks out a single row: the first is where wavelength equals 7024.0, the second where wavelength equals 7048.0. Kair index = -0.27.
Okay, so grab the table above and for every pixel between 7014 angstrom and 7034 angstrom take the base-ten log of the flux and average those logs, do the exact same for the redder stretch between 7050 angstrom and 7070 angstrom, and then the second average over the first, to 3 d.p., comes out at 0.995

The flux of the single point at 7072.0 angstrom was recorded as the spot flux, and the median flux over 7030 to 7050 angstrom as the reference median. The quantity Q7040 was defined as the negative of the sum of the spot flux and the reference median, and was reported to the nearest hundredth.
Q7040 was -5.96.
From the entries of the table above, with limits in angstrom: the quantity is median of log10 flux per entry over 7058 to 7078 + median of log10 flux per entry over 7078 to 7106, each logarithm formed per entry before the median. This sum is 0.923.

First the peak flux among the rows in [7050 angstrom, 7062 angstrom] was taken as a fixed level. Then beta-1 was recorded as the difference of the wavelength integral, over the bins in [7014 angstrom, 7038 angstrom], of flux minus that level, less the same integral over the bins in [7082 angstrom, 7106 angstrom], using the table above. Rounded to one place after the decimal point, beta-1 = 2.9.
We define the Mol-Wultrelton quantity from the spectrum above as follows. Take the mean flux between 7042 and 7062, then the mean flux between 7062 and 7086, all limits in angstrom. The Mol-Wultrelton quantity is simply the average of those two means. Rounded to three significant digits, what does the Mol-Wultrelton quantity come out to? 3.02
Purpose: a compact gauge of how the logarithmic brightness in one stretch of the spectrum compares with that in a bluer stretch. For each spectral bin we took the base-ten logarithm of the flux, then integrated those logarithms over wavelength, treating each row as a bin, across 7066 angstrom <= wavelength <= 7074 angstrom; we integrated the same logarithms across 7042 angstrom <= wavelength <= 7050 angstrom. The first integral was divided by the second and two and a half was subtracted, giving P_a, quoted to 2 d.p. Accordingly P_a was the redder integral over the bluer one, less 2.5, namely -1.54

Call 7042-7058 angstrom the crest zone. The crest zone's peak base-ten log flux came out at 0.521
